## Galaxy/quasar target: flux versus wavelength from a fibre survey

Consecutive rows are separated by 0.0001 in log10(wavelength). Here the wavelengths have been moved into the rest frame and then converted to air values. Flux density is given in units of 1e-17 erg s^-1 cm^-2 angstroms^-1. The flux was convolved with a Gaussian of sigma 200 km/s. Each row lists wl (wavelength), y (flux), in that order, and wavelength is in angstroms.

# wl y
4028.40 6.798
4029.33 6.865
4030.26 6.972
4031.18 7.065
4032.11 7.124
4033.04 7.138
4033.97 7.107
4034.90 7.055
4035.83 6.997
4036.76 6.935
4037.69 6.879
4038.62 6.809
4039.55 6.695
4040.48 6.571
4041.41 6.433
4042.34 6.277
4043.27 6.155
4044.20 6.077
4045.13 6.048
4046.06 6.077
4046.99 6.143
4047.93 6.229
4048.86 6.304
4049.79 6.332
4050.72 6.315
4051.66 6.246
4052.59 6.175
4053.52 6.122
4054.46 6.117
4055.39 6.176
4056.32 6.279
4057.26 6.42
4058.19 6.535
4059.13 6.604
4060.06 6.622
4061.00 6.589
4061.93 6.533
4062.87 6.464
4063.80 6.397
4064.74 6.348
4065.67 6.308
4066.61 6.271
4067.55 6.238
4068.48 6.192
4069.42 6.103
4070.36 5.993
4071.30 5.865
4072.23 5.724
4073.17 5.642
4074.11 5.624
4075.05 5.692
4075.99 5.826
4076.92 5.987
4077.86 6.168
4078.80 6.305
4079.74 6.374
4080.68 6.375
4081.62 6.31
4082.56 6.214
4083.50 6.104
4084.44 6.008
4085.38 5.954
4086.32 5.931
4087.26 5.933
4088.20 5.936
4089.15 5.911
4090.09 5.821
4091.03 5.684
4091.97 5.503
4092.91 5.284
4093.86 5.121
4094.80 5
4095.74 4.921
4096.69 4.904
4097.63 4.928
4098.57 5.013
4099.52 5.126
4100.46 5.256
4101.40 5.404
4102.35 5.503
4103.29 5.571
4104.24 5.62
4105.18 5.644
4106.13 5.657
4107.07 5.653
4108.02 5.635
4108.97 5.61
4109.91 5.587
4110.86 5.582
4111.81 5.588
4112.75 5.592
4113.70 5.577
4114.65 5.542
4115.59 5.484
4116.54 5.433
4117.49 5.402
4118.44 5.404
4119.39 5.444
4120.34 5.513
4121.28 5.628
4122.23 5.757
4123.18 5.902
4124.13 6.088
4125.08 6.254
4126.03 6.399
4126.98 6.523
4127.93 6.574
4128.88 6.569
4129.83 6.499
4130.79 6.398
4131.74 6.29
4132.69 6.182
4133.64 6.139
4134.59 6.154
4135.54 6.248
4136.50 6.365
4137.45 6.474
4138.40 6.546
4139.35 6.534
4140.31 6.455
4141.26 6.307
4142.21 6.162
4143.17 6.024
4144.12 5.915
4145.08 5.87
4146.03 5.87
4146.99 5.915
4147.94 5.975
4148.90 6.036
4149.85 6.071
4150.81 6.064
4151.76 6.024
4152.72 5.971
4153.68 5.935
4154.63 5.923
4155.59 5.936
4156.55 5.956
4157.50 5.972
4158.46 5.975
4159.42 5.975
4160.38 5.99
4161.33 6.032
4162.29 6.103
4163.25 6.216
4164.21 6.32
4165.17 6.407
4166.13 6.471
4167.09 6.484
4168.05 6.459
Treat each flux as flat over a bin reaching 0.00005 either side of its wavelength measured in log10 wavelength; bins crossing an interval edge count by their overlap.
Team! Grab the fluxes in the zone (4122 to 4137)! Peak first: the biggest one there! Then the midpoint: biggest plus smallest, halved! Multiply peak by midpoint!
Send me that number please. 41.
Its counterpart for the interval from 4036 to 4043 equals 46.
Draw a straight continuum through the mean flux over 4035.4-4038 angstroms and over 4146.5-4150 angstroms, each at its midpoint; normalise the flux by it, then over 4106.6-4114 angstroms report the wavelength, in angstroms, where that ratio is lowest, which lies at 4109.91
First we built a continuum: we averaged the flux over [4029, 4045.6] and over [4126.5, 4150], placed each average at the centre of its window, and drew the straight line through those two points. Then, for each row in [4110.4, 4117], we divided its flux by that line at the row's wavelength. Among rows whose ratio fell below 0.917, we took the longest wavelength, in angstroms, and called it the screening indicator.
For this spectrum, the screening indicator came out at 4116.54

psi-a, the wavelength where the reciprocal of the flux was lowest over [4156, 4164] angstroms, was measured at 4163.25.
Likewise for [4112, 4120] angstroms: 4112.75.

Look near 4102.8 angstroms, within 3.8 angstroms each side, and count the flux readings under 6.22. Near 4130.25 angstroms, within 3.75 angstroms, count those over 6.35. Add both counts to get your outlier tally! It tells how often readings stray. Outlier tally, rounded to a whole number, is 13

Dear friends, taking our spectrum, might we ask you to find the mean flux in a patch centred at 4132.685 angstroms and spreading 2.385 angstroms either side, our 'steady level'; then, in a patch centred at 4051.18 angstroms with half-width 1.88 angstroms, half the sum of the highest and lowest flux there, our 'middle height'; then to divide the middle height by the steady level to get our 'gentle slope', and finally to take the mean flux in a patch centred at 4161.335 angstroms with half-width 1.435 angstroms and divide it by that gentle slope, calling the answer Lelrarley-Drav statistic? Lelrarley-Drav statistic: 6.0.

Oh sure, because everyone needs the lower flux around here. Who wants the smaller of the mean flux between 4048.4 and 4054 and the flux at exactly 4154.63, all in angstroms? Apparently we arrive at 5.92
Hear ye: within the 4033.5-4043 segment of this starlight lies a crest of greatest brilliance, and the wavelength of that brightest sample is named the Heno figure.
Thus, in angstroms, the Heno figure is 4033.97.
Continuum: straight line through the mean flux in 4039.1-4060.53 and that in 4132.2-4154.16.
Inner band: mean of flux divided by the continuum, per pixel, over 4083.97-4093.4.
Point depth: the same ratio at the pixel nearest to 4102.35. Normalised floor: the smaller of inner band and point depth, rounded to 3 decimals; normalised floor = 0.886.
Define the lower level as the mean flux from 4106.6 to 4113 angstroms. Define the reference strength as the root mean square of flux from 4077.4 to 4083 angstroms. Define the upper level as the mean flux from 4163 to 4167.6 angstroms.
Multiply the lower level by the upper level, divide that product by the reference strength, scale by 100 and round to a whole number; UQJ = 569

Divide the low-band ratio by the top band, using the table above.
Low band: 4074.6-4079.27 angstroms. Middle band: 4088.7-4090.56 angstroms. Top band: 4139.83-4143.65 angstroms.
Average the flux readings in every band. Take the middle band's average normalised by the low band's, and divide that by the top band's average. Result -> 0.157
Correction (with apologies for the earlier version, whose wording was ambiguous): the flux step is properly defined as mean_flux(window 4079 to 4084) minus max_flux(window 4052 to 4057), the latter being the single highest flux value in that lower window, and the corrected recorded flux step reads 0.0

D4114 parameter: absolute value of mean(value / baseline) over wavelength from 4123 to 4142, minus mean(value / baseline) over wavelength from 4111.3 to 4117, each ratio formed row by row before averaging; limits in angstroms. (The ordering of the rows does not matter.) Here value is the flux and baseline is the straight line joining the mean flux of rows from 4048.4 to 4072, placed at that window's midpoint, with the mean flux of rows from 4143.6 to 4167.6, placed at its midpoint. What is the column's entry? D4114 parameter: 0.14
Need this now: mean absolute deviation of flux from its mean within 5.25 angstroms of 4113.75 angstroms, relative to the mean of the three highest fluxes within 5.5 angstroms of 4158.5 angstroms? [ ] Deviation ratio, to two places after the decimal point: 0.01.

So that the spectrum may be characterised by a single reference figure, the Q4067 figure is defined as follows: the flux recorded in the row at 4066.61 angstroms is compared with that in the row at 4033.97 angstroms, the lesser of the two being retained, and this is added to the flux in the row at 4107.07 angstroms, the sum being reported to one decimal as 11.9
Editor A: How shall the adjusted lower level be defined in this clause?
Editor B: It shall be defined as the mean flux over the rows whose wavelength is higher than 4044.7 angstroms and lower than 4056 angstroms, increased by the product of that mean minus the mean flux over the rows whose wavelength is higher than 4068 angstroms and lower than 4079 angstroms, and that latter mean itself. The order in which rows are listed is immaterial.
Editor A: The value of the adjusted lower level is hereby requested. 7.8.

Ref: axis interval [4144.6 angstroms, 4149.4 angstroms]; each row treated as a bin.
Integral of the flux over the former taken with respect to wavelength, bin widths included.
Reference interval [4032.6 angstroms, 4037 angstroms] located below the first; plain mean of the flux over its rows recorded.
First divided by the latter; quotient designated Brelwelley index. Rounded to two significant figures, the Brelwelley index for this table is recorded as 4.0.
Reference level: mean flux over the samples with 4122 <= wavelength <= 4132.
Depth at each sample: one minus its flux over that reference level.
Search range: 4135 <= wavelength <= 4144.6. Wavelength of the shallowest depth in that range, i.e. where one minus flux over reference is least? 4138.40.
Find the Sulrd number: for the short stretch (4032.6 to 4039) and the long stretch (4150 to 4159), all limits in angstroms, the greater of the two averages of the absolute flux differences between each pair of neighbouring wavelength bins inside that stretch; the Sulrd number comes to 0.055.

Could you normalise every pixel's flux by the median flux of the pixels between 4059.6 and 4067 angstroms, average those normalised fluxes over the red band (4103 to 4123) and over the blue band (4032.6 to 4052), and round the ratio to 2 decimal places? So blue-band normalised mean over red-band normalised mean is 1.17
